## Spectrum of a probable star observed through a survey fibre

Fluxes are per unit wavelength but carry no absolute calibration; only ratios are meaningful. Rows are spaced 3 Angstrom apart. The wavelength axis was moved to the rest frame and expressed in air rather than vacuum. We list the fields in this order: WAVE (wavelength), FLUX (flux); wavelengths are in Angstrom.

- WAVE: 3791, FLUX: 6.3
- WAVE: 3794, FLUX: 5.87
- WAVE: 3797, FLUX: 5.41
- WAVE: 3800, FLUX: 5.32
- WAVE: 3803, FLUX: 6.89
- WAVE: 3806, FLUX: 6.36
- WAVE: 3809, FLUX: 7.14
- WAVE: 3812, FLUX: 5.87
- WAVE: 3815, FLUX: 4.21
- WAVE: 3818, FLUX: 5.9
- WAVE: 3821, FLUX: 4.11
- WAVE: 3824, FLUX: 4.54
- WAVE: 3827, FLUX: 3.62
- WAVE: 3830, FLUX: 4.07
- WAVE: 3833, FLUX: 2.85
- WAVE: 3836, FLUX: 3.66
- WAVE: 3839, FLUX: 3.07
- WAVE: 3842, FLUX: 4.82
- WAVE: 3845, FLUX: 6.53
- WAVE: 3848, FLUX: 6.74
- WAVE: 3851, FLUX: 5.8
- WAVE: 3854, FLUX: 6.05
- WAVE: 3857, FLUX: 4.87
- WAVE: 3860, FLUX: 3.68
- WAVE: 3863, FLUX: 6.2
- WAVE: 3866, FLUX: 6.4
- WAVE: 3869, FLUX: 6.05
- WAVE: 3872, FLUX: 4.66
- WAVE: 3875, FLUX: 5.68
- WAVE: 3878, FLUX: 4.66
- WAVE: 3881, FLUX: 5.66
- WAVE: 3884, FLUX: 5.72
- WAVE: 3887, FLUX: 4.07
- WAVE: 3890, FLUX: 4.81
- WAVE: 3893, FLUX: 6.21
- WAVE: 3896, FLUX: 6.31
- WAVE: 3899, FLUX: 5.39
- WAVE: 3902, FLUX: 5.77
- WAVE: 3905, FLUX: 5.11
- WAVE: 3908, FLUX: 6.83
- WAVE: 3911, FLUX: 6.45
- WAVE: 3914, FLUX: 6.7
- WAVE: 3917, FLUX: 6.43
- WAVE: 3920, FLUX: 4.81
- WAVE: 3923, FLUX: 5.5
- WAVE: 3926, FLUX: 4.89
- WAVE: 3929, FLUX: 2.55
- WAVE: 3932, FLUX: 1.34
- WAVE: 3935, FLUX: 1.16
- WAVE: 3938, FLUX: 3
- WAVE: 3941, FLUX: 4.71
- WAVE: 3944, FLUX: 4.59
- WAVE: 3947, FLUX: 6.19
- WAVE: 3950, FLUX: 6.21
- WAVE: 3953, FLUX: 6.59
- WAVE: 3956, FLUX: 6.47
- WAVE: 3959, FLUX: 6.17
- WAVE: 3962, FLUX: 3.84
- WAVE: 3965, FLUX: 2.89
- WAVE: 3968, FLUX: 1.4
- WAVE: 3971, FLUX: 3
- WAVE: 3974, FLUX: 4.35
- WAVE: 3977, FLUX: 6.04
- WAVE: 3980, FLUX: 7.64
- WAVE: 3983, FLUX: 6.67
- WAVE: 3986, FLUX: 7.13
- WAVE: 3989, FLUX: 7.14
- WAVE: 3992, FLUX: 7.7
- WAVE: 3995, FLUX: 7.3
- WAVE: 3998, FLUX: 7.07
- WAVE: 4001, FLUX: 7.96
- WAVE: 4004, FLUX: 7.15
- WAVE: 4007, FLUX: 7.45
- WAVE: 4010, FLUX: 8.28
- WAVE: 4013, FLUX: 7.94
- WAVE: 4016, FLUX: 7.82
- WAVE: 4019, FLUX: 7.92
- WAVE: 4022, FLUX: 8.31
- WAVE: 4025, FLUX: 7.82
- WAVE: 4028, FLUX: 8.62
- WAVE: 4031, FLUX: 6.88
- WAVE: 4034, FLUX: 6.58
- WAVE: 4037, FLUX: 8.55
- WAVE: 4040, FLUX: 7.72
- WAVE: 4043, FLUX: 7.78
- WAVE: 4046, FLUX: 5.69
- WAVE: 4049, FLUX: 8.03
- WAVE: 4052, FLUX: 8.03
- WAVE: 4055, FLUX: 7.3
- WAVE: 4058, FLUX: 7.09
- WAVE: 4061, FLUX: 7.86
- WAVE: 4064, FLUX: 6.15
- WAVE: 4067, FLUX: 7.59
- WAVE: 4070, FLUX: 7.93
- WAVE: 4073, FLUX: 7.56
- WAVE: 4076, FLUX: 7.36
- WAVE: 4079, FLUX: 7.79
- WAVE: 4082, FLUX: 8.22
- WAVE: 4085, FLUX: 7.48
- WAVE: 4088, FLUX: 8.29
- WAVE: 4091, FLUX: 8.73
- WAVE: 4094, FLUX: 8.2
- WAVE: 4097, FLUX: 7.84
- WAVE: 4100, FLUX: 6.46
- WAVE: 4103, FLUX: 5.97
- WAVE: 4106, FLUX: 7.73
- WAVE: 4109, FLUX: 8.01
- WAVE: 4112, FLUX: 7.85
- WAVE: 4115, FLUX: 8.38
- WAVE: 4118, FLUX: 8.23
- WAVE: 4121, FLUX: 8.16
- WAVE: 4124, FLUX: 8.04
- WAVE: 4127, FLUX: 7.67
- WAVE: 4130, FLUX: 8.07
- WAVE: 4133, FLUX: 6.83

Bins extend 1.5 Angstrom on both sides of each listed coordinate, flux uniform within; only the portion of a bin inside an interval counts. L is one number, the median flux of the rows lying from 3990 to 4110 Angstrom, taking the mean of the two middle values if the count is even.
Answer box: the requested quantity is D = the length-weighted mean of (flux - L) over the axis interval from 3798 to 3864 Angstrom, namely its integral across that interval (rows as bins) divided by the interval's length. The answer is -2.7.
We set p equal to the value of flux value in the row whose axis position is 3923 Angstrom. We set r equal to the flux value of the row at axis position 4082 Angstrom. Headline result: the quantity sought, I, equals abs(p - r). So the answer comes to 2.7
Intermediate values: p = 5.5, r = 8.22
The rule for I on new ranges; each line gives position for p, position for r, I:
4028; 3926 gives 3.7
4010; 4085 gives 0.8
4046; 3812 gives 0.2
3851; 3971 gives 2.8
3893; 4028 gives 2.4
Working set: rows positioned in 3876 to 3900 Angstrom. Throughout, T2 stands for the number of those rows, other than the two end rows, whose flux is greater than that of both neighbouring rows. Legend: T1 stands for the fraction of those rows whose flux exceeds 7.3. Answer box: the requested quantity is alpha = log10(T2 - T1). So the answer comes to 0.30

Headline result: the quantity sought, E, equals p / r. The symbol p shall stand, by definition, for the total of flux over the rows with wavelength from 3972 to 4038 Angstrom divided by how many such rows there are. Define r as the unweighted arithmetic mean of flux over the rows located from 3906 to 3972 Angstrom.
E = 1.6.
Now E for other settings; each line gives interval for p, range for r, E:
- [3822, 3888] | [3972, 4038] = 0.7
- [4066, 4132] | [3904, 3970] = 1.7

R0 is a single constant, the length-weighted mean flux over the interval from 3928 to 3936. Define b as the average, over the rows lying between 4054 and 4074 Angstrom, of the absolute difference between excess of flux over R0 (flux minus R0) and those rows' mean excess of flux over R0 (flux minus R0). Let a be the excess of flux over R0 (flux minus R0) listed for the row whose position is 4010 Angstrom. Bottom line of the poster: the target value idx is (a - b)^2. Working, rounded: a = 6.6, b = 0.4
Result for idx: 38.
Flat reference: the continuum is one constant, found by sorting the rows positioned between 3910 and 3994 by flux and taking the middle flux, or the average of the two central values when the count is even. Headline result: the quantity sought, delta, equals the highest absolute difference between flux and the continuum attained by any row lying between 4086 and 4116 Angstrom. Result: 2.96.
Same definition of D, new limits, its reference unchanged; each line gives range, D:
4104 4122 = 0.2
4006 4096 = -0.1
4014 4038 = 0.0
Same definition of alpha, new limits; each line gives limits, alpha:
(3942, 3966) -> 0.00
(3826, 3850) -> 0.30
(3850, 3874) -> 0.30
